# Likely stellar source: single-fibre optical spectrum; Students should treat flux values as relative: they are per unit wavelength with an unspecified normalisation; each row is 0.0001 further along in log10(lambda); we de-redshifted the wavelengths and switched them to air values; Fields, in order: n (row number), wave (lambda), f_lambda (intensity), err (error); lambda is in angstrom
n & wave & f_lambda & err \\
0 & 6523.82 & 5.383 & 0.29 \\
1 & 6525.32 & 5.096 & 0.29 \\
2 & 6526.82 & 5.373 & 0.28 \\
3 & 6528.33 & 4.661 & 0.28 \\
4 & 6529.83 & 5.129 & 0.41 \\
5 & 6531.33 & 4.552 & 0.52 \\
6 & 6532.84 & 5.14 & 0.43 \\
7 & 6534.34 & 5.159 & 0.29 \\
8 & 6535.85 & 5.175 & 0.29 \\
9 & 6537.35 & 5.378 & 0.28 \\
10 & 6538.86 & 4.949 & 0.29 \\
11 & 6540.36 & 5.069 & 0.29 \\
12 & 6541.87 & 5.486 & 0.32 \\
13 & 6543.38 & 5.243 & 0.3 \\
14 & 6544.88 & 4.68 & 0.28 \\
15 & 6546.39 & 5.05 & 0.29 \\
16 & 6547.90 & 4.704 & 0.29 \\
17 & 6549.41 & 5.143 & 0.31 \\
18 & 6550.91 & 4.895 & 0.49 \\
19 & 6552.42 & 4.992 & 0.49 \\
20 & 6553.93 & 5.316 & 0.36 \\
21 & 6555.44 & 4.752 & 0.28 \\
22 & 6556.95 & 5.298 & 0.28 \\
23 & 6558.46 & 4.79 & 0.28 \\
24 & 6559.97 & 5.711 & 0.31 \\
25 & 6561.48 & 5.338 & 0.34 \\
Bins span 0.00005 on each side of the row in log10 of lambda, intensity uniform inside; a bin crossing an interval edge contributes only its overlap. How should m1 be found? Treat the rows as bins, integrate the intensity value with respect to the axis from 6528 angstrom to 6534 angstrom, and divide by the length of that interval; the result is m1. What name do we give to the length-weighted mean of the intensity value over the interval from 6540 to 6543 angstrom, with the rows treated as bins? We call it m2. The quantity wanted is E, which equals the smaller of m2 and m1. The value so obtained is 4.91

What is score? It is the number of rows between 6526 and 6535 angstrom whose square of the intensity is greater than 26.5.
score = 2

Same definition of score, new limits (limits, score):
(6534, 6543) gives 4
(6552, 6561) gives 3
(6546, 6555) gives 1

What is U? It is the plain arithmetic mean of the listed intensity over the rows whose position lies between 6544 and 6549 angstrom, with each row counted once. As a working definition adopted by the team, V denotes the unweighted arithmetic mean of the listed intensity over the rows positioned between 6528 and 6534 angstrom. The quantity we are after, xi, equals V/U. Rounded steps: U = 4.81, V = 4.87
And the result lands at 1.01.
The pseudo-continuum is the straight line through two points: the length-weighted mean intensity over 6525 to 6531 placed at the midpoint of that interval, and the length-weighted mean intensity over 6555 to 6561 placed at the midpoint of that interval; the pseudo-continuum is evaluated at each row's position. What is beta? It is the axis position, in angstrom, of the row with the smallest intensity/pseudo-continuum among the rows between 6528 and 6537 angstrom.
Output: 6531.33 angstrom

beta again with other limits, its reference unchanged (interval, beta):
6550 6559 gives 6555.44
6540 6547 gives 6544.88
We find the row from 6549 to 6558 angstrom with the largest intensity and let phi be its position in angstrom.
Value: 6553.93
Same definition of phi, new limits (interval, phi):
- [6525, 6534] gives 6526.82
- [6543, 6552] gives 6543.38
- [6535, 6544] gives 6541.87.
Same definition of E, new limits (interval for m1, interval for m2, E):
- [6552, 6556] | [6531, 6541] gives 5.03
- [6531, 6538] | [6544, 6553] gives 4.92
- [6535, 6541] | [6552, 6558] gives 5.08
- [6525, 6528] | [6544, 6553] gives 4.92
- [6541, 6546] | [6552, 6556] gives 5.03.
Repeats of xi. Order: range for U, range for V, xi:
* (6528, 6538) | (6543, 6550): 0.99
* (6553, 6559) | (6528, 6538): 1.00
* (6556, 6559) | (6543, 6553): 0.98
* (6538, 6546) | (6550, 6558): 0.99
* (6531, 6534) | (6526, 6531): 1.04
